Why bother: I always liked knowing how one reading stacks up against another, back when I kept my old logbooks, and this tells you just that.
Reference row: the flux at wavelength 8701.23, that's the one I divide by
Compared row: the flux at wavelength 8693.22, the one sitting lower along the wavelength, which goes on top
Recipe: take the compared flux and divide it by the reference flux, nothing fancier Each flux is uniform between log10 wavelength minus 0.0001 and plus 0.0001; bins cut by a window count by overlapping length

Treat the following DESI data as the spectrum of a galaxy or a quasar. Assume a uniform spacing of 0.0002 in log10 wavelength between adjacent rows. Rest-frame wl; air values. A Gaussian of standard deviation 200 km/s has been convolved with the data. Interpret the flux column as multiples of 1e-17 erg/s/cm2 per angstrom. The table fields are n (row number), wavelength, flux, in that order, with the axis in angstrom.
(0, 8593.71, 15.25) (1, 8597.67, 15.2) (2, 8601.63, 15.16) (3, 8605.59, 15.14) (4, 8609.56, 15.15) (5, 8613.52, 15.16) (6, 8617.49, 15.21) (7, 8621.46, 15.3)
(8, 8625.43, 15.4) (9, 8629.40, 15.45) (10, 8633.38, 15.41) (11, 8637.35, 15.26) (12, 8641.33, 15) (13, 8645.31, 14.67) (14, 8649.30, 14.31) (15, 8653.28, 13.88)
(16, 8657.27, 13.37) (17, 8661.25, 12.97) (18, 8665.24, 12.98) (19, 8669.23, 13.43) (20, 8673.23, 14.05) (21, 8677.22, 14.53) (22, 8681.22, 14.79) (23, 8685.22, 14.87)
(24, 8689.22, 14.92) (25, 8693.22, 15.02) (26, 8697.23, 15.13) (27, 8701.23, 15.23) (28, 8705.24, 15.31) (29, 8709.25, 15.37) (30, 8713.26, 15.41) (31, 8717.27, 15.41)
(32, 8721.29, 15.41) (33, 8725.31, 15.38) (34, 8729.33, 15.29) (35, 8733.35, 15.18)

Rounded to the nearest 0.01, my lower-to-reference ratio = 0.99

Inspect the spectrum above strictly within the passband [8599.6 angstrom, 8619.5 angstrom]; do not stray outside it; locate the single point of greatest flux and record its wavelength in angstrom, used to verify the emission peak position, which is 8617.49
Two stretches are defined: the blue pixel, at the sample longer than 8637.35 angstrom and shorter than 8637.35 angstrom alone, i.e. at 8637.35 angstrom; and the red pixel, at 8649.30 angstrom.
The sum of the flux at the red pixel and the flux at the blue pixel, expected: 29.6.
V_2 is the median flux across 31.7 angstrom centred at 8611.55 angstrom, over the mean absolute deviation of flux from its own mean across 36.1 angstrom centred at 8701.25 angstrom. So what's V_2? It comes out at 85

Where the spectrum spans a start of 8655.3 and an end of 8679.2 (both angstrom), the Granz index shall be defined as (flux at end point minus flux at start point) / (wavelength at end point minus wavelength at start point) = 0.058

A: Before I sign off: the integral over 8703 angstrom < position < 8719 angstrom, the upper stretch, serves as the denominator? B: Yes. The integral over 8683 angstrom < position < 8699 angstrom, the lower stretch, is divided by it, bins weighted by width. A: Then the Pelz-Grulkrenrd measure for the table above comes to 0.97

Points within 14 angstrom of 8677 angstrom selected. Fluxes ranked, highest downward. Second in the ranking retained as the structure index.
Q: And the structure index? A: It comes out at 14.87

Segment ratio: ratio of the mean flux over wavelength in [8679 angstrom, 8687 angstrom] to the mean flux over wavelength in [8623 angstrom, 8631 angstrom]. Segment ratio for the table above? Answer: 0.96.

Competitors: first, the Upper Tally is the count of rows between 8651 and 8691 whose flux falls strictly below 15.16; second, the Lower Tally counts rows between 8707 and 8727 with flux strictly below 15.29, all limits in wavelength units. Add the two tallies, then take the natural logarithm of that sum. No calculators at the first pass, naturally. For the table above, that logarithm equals 2.30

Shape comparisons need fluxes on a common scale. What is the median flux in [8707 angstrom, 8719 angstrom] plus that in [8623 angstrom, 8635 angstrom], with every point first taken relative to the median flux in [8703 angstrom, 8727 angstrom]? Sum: 2.00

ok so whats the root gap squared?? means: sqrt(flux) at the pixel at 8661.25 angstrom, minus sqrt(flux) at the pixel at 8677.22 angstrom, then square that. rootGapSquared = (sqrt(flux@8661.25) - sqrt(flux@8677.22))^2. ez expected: 0.044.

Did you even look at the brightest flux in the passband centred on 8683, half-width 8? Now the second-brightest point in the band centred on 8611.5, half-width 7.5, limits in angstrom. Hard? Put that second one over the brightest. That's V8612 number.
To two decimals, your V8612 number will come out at 1.02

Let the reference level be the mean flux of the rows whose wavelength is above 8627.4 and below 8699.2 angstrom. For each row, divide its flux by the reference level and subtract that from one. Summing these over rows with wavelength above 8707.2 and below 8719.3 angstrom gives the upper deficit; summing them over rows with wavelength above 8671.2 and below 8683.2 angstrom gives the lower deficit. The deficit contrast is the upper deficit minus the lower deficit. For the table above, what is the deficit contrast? -0.20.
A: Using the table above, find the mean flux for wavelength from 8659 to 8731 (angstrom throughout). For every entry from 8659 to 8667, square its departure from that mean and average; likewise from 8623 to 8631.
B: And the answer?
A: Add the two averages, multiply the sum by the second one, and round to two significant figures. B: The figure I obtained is 1.6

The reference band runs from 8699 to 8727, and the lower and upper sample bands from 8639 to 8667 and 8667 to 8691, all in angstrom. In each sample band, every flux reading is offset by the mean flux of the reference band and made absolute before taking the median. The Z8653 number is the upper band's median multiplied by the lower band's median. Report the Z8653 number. 1.0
